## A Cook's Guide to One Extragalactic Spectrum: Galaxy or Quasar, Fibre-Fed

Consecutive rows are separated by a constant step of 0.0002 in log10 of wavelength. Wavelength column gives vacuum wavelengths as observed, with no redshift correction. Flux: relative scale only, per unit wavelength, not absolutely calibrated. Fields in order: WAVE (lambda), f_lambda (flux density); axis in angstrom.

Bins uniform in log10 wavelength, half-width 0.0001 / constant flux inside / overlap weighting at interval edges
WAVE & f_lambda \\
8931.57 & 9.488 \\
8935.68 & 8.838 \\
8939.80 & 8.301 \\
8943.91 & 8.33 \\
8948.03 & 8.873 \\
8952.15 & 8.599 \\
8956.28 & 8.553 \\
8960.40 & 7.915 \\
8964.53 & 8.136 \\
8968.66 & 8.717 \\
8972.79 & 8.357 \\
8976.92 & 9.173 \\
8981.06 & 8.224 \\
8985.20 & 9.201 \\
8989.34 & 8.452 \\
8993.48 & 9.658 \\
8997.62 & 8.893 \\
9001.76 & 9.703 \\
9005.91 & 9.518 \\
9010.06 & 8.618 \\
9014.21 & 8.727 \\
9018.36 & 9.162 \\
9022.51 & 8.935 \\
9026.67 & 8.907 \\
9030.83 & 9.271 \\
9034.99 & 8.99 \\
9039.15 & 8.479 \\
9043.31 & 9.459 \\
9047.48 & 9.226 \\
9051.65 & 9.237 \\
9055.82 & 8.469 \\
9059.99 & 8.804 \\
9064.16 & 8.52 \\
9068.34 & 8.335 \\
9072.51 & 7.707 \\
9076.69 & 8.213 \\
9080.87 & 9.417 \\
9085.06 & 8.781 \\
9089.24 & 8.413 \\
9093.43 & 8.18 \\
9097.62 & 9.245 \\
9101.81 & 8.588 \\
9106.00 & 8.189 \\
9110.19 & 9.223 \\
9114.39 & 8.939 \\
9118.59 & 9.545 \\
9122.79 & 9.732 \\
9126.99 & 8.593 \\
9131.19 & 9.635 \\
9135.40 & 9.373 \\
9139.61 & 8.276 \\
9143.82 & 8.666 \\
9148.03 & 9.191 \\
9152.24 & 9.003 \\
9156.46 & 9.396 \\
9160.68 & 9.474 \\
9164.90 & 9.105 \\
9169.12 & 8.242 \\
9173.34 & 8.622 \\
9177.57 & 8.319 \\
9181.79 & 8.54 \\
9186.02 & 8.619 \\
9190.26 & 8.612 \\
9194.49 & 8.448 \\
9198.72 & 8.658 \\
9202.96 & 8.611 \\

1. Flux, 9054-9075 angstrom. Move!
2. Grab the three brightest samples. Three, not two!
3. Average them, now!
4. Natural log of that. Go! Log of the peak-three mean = 2.15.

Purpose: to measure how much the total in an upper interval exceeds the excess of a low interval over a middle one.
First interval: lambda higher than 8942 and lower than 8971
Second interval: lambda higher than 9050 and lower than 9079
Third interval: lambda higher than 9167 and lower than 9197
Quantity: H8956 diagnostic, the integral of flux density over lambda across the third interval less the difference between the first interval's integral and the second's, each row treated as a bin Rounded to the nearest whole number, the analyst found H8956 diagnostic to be 255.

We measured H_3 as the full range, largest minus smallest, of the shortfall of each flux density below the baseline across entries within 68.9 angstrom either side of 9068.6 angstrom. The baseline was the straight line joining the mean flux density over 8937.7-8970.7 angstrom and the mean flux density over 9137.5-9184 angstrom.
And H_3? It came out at 2.12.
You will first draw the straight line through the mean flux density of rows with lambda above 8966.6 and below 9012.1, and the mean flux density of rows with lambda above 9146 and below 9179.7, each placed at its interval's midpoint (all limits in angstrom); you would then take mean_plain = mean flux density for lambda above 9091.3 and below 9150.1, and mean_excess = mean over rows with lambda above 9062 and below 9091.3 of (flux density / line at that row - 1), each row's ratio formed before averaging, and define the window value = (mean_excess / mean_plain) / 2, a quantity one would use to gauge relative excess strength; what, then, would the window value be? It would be -0.0028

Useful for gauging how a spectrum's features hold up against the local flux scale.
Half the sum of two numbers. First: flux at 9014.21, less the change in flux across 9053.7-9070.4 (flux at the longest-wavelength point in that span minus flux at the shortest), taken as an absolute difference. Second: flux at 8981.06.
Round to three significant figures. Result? 8.54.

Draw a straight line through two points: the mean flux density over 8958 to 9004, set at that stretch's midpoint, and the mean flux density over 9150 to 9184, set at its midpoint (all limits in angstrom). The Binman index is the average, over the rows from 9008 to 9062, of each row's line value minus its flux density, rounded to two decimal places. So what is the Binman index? -0.16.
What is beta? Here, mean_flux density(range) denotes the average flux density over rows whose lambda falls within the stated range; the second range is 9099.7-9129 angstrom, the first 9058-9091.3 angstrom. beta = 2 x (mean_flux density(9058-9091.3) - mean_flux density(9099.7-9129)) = -0.9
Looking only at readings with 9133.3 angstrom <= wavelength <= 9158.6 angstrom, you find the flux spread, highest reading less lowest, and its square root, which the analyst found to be 1.06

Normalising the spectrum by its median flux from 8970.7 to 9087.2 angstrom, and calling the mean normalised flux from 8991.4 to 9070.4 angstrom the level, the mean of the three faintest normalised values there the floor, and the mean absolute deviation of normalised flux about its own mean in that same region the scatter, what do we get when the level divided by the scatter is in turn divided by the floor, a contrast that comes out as 27.6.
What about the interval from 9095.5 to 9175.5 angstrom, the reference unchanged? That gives 23.7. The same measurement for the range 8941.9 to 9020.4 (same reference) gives 23.3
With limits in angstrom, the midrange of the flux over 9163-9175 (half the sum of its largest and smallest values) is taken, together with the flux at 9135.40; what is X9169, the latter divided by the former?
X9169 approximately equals 1.08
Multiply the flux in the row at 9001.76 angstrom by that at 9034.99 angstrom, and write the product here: 87.2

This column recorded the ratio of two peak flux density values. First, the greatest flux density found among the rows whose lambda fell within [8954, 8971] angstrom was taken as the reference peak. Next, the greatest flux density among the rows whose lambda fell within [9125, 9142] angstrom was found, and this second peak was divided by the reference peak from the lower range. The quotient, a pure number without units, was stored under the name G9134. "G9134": 1.11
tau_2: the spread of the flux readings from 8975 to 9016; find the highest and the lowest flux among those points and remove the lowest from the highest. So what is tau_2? 1.48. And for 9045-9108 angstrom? 1.71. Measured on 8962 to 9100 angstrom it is 2.00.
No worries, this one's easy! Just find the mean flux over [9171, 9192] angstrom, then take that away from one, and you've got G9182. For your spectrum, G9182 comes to -7.5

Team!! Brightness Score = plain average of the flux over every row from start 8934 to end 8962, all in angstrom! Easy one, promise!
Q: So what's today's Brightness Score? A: 8.49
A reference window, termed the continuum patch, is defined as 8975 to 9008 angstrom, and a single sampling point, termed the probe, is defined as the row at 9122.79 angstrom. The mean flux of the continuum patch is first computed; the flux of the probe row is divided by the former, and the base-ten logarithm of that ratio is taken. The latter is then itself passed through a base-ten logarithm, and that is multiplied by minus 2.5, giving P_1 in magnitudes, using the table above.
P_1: 3.8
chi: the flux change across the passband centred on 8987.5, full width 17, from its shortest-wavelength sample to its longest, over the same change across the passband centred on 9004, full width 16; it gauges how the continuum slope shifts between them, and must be -5.2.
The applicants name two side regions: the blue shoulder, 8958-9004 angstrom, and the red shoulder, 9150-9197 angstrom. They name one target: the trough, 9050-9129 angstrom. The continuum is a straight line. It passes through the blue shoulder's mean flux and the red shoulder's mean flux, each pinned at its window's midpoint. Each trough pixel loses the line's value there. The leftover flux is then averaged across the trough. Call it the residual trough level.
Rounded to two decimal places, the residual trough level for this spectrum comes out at -0.02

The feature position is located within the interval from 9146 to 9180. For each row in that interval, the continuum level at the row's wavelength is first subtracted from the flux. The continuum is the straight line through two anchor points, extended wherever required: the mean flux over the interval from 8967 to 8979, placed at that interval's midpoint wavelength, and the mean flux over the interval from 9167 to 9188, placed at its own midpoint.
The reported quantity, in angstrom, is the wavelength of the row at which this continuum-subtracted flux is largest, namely 9160.68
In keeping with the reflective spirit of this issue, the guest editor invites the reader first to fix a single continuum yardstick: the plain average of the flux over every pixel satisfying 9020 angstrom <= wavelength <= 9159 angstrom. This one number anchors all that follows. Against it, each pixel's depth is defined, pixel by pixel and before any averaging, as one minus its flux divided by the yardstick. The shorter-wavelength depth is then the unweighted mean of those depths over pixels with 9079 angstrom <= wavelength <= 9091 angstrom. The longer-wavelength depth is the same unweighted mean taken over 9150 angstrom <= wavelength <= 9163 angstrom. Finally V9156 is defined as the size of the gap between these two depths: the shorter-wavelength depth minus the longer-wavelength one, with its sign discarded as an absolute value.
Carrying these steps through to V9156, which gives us 0.05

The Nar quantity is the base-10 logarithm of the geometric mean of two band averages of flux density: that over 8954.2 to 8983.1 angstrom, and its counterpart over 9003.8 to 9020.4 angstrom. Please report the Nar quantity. 0.940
